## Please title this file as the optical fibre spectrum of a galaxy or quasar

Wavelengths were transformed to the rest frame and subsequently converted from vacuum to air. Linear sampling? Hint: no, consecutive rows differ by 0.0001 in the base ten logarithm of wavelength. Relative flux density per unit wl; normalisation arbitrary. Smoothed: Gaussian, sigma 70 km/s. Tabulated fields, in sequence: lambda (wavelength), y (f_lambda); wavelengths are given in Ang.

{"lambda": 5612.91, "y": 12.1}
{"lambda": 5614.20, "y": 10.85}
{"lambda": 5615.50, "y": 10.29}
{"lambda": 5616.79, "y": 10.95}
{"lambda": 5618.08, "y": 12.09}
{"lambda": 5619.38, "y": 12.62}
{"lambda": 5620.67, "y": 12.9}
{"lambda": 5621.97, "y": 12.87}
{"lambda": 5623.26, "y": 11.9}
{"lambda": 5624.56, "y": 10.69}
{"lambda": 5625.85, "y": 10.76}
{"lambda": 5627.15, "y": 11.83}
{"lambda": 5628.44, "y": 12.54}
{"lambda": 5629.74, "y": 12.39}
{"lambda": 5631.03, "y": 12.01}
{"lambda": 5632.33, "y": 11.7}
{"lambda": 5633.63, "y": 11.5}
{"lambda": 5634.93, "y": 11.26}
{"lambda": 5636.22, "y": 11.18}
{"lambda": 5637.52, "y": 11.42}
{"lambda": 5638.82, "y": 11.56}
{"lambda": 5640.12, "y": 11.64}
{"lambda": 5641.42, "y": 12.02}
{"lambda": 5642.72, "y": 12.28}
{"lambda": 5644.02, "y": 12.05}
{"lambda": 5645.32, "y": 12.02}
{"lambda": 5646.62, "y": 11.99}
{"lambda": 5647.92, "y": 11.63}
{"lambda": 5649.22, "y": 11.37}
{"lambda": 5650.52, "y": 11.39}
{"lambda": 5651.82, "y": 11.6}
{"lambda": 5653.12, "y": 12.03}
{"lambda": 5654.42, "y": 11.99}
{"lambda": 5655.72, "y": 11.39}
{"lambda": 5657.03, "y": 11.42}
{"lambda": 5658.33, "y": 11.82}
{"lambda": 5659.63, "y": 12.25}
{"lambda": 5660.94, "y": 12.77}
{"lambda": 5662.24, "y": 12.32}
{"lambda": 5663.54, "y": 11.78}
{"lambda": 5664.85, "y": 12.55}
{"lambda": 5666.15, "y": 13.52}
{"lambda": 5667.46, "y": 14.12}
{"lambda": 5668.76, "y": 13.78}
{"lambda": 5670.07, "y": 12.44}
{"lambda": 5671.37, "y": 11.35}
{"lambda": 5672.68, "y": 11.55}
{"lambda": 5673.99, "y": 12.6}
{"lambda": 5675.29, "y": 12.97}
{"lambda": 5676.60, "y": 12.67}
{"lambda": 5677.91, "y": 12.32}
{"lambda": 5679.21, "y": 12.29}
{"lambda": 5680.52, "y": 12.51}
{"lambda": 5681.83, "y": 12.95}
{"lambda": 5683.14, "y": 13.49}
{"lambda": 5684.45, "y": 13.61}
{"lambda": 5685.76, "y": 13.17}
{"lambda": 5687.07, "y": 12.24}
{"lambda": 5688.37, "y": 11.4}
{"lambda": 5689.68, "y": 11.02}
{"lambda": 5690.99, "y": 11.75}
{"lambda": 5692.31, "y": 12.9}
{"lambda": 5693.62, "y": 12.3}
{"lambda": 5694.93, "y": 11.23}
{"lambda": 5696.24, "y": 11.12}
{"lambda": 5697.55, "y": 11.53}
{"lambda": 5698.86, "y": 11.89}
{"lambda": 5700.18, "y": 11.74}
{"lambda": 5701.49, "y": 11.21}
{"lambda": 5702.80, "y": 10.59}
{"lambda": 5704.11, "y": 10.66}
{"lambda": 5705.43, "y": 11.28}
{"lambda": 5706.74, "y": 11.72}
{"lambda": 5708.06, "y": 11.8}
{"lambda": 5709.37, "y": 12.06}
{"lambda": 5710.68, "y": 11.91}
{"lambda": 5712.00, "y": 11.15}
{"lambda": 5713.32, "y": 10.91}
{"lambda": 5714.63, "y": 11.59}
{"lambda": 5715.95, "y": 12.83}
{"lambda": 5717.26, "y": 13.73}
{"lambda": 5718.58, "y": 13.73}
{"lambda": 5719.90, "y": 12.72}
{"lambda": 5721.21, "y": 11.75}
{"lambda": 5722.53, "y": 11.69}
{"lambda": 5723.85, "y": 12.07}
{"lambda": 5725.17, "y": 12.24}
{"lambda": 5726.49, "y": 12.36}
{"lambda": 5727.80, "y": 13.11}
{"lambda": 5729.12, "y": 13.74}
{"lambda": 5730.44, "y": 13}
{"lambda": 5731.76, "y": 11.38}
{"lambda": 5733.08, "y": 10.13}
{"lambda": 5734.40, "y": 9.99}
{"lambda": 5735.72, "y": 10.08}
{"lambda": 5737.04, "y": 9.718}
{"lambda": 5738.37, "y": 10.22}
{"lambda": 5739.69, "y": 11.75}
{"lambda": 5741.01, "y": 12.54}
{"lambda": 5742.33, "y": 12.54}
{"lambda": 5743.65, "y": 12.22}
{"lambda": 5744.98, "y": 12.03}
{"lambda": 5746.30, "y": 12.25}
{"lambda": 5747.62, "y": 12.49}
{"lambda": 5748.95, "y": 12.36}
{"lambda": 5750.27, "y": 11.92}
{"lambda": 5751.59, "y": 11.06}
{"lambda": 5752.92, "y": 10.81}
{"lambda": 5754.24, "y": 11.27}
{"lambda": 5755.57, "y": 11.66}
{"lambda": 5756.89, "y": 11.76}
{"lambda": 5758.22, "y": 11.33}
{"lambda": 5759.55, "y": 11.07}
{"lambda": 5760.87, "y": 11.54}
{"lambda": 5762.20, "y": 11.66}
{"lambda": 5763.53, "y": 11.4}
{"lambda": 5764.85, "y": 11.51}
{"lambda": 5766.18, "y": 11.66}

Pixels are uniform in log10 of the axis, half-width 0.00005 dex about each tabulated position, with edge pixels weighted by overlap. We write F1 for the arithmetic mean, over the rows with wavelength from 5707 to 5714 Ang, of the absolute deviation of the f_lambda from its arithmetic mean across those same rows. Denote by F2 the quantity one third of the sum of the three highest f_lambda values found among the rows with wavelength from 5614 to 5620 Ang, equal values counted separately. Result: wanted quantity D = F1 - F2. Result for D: -11.5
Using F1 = 0.43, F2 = 11.9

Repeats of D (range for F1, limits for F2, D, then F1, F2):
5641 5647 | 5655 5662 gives -12.2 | 0.08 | 12.3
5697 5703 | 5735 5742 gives -11.1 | 0.39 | 11.5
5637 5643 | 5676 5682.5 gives -12.4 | 0.29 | 12.7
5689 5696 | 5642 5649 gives -11.5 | 0.61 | 12.1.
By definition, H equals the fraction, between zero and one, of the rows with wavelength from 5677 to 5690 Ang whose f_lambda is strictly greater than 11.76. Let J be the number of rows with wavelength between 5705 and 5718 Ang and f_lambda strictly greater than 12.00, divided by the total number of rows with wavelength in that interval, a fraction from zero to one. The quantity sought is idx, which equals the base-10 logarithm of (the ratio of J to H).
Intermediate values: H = 0.80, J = 0.30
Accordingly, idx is -0.43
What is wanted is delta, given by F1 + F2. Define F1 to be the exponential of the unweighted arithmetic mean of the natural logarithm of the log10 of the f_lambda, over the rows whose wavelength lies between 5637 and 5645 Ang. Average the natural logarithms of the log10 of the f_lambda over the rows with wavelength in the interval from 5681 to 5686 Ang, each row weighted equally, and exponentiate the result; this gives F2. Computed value 2.20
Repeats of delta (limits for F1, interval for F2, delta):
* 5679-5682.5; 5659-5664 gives 2.19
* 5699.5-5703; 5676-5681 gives 2.14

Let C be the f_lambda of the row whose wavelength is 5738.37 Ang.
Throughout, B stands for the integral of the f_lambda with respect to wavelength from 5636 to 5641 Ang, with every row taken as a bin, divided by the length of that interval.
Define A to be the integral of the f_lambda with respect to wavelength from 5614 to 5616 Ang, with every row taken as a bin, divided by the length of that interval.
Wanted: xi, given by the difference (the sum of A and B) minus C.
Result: 11.8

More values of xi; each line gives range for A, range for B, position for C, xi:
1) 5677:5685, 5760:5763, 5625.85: 13.6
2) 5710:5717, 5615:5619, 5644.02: 11.0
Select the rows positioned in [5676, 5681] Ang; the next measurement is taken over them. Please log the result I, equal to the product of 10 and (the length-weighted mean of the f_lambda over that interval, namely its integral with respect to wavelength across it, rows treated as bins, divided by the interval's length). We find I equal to 124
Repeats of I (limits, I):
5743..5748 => 122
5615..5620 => 115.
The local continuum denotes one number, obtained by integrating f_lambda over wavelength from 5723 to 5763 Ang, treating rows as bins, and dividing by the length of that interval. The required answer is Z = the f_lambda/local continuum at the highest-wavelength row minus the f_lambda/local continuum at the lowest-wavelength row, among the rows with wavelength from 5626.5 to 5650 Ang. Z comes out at -0.04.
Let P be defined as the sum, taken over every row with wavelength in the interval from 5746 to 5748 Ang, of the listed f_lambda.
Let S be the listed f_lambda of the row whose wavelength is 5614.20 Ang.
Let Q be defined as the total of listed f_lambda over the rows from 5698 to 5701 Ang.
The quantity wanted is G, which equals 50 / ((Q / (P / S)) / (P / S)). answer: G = 11.0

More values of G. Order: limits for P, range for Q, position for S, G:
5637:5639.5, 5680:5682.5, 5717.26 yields 5.5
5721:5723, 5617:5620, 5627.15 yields 7.9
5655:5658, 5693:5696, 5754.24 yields 8.7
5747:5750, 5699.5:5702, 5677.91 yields 8.9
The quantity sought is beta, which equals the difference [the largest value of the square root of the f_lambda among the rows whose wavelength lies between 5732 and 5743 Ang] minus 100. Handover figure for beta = -96.5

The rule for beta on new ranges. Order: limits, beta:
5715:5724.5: -96.3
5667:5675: -96.2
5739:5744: -96.5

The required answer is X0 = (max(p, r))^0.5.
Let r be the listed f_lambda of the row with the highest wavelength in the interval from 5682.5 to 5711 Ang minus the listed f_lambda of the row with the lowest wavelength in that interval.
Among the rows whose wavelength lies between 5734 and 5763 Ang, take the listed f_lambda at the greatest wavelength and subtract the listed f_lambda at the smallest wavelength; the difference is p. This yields 1.29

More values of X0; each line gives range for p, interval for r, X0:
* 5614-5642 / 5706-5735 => 1.08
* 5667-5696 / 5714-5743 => 0.97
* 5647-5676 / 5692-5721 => 1.16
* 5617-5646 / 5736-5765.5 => 1.34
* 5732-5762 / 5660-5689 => 1.19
